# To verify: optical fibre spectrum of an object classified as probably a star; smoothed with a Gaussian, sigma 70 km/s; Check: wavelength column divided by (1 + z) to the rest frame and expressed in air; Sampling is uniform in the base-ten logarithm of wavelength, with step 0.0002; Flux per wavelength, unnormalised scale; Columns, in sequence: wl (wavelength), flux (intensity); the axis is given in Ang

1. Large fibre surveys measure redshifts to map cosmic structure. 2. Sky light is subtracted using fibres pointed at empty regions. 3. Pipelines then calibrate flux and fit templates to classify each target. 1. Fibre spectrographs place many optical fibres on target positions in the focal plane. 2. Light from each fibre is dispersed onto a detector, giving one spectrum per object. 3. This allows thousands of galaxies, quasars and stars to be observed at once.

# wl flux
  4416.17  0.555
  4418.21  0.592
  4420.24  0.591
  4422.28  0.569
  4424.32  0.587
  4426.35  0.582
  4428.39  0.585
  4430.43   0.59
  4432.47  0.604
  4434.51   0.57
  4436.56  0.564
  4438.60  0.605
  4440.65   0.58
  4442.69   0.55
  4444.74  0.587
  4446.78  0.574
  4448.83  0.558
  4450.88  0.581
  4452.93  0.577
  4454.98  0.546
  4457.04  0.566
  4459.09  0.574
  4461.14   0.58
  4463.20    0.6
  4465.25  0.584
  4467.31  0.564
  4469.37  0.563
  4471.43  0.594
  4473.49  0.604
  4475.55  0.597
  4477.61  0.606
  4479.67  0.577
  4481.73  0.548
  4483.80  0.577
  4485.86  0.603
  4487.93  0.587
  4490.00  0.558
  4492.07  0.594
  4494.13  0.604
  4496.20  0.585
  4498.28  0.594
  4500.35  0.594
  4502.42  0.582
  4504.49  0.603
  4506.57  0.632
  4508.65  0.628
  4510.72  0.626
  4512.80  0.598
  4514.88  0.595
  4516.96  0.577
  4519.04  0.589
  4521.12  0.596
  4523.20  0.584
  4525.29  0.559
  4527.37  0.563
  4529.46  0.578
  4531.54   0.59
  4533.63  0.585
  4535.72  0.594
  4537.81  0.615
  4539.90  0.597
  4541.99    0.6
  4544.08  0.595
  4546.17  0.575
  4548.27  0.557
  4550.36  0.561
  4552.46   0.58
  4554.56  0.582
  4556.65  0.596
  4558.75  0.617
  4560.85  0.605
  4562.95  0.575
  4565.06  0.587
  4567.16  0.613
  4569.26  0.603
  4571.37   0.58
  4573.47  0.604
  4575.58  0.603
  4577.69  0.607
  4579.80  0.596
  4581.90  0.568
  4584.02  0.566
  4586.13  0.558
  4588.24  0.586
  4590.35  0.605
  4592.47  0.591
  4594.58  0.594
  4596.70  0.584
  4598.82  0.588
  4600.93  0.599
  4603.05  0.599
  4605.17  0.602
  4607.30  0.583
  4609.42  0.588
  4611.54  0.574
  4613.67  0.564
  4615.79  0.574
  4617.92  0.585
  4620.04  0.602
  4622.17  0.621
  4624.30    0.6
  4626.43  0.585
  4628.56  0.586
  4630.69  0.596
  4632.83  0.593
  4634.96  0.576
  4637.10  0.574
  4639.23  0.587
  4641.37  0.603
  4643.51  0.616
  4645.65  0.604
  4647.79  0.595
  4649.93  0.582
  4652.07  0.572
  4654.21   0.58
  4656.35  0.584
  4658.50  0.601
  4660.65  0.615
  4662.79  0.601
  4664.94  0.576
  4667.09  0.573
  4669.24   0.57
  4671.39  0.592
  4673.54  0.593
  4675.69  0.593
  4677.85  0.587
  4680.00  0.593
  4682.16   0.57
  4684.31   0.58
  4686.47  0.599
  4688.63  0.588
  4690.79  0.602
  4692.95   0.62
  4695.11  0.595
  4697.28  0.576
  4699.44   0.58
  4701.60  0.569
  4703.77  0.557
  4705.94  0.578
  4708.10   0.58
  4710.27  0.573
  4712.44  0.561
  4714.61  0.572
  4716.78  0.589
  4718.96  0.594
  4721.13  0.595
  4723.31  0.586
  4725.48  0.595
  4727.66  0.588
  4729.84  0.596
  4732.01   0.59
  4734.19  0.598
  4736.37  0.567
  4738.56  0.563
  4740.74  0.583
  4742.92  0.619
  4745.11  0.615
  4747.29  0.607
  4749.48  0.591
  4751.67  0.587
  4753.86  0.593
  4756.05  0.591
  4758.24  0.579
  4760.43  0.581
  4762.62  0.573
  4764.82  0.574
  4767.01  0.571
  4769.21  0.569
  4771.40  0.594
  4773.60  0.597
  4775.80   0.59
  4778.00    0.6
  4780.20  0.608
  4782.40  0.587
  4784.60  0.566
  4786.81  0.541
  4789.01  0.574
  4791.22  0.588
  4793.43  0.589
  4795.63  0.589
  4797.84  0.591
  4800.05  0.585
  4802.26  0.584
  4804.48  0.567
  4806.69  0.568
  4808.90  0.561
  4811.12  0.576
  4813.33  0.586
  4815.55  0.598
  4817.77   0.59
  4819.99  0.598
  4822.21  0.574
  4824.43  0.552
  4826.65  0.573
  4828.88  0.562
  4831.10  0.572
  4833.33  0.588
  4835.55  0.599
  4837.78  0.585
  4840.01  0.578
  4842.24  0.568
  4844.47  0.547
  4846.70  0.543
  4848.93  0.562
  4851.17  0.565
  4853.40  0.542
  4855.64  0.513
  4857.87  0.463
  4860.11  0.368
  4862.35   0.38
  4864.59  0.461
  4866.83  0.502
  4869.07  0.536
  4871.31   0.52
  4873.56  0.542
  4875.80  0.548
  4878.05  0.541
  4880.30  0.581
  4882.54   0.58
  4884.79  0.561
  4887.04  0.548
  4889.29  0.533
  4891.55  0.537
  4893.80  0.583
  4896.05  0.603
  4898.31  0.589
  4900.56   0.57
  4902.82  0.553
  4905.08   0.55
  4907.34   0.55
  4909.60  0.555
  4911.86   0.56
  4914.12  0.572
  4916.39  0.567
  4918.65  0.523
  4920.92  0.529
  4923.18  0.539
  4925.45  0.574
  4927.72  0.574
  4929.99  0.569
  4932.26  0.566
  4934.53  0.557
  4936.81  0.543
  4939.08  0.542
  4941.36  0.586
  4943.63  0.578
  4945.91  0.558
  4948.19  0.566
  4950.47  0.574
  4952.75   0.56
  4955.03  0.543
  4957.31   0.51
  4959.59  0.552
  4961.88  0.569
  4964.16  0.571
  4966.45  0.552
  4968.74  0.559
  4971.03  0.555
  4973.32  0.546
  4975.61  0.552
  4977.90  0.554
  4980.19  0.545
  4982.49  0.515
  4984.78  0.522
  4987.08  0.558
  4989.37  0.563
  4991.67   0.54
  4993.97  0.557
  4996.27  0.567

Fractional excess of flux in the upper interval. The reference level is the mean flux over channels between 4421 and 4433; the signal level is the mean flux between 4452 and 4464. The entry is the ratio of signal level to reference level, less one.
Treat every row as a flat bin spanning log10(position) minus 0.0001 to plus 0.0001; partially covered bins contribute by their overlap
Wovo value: -0.021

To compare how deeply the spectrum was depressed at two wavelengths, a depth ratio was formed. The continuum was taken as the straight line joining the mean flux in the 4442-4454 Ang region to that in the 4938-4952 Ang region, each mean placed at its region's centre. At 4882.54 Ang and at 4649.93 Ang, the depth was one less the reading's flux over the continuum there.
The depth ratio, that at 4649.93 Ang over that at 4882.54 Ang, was 1.0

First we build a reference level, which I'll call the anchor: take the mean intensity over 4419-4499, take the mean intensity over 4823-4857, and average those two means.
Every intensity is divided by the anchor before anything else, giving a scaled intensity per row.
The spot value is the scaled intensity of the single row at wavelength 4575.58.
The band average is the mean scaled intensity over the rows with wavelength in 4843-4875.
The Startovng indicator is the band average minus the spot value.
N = -0.17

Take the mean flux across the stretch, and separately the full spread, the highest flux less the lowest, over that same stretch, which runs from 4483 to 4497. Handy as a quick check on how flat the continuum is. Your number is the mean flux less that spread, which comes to 0.541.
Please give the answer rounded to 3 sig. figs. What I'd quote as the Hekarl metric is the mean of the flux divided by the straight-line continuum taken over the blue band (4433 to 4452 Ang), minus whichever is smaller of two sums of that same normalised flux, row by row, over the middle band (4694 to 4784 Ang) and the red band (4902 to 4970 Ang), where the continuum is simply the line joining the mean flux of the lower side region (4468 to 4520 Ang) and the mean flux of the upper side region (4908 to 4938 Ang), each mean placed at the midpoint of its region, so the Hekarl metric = -29.1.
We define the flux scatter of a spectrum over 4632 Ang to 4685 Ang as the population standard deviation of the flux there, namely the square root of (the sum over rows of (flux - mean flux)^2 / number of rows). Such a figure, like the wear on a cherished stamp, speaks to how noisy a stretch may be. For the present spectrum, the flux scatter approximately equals 0.013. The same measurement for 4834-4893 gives 0.056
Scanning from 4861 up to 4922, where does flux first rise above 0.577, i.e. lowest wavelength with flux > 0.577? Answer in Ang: 4880.30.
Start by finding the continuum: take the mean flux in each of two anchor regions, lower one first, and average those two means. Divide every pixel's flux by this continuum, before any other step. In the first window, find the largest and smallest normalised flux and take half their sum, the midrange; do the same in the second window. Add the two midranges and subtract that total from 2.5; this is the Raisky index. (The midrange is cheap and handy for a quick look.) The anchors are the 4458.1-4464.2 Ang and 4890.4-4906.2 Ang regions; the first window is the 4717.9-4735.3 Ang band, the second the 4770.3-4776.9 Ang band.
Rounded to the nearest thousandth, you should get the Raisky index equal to 0.445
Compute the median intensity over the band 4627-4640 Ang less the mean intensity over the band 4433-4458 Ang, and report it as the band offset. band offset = 0.015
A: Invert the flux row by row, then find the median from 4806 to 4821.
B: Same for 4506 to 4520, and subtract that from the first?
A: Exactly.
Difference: 0.03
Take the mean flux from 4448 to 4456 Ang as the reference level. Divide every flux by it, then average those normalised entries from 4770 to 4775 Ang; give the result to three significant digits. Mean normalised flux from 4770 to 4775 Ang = 1.05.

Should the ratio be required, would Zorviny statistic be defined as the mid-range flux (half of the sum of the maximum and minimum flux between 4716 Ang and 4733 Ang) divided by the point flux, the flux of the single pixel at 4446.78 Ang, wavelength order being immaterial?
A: 1.03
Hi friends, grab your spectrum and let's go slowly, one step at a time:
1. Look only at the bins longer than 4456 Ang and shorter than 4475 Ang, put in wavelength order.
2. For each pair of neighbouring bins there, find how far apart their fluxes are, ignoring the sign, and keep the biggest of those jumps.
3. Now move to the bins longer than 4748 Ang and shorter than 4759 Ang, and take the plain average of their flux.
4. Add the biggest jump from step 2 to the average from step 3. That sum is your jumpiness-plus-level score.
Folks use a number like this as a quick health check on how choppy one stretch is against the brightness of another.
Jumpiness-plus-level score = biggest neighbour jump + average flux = 0.62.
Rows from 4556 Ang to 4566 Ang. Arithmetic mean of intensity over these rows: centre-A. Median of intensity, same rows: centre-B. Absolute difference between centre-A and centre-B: 0.000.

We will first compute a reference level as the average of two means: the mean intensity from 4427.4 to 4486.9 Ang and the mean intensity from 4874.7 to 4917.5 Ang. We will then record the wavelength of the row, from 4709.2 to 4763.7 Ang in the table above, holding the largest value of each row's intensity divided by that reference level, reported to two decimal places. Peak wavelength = 4742.92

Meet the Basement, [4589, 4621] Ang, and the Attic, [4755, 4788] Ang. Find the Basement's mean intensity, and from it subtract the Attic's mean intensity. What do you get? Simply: 0.007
